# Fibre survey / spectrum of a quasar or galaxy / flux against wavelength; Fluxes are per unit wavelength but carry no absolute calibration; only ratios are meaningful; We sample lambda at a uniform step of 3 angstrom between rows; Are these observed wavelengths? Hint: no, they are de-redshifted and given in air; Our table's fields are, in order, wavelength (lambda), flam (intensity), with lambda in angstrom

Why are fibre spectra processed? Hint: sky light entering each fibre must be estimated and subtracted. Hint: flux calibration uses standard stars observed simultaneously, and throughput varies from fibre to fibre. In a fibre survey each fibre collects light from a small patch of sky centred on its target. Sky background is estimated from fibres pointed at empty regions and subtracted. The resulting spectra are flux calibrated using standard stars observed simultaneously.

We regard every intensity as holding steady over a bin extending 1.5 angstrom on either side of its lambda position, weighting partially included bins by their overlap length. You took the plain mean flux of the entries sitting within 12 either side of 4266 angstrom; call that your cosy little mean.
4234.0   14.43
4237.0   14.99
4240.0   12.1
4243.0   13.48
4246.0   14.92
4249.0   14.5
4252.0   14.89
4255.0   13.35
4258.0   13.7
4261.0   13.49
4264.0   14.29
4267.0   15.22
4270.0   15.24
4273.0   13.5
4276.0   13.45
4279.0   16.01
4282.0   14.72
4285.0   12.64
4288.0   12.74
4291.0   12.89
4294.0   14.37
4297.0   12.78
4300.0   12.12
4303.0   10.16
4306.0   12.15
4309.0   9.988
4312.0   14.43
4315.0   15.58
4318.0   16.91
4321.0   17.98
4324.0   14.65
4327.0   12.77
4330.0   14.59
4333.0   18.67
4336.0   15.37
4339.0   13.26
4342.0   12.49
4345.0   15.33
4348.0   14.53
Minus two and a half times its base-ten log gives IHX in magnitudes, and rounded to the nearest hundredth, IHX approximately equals -2.87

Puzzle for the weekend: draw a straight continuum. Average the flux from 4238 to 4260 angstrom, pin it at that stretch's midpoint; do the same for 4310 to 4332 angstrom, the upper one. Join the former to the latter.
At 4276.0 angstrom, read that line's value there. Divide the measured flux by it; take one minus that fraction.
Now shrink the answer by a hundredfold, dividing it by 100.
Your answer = 0.0006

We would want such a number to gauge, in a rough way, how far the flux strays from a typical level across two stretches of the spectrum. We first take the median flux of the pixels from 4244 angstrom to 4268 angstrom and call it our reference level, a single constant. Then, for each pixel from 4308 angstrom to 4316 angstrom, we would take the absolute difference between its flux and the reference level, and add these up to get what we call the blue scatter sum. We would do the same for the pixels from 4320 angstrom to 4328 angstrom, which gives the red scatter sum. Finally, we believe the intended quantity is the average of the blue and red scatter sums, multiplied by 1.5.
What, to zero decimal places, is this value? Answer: 8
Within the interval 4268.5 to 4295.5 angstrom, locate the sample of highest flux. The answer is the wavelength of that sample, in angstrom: 4279.0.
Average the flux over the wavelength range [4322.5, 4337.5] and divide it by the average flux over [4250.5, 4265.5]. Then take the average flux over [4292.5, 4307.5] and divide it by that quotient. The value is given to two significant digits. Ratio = 11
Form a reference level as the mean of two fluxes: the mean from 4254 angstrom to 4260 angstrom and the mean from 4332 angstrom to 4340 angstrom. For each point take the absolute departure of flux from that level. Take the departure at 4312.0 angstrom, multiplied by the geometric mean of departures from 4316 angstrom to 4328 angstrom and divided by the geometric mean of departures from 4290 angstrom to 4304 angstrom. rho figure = 0.1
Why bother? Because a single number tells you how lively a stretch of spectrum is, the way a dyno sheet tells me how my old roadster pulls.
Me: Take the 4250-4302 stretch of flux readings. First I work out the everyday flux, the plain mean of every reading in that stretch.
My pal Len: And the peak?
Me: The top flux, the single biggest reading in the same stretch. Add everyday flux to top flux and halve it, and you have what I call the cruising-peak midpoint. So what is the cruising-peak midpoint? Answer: 14.9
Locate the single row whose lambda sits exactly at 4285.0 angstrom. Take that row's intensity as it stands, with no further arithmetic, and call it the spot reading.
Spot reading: 12.64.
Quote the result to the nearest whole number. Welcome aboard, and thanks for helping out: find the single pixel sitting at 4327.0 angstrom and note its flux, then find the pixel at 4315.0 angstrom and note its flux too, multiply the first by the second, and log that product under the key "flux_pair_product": 199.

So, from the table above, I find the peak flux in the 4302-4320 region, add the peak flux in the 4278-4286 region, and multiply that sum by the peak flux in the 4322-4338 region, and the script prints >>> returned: 615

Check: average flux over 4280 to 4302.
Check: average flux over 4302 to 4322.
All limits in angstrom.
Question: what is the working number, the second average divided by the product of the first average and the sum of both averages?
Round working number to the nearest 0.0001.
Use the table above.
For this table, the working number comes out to 0.0389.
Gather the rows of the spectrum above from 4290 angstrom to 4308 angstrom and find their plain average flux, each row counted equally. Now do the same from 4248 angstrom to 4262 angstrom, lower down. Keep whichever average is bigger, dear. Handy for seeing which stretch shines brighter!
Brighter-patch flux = 14.0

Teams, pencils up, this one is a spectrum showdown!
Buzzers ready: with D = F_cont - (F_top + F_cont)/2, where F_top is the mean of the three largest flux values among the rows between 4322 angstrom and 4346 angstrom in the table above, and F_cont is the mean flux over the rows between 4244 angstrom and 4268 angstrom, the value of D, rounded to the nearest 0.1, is -1.1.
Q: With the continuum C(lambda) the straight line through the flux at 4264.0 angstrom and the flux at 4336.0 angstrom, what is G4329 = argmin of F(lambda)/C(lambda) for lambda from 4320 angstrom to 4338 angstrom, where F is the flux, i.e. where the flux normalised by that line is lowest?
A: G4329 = 4327.0 angstrom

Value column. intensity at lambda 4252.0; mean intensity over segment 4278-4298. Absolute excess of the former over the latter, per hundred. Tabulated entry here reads 0.012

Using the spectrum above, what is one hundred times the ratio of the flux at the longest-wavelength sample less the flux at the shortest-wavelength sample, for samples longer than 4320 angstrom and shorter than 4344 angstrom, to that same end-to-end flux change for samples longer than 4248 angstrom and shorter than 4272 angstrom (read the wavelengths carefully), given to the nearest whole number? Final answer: -742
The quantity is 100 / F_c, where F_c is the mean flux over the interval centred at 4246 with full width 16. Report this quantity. 7.15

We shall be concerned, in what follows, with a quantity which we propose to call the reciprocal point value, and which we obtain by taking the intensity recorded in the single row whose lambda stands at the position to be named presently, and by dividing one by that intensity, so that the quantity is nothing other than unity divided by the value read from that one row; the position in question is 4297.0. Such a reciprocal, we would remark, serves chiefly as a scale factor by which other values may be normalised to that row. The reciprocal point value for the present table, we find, 0.078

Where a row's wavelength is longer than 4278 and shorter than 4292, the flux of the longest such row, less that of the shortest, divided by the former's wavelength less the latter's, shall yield -0.26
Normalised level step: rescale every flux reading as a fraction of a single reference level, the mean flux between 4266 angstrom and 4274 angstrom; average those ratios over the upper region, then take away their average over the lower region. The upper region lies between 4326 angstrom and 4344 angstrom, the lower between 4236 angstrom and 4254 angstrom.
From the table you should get 0.03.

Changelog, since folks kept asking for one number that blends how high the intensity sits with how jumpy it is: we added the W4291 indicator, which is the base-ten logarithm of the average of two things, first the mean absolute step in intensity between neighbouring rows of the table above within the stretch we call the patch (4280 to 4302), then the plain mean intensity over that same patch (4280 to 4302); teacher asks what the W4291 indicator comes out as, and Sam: 0.851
